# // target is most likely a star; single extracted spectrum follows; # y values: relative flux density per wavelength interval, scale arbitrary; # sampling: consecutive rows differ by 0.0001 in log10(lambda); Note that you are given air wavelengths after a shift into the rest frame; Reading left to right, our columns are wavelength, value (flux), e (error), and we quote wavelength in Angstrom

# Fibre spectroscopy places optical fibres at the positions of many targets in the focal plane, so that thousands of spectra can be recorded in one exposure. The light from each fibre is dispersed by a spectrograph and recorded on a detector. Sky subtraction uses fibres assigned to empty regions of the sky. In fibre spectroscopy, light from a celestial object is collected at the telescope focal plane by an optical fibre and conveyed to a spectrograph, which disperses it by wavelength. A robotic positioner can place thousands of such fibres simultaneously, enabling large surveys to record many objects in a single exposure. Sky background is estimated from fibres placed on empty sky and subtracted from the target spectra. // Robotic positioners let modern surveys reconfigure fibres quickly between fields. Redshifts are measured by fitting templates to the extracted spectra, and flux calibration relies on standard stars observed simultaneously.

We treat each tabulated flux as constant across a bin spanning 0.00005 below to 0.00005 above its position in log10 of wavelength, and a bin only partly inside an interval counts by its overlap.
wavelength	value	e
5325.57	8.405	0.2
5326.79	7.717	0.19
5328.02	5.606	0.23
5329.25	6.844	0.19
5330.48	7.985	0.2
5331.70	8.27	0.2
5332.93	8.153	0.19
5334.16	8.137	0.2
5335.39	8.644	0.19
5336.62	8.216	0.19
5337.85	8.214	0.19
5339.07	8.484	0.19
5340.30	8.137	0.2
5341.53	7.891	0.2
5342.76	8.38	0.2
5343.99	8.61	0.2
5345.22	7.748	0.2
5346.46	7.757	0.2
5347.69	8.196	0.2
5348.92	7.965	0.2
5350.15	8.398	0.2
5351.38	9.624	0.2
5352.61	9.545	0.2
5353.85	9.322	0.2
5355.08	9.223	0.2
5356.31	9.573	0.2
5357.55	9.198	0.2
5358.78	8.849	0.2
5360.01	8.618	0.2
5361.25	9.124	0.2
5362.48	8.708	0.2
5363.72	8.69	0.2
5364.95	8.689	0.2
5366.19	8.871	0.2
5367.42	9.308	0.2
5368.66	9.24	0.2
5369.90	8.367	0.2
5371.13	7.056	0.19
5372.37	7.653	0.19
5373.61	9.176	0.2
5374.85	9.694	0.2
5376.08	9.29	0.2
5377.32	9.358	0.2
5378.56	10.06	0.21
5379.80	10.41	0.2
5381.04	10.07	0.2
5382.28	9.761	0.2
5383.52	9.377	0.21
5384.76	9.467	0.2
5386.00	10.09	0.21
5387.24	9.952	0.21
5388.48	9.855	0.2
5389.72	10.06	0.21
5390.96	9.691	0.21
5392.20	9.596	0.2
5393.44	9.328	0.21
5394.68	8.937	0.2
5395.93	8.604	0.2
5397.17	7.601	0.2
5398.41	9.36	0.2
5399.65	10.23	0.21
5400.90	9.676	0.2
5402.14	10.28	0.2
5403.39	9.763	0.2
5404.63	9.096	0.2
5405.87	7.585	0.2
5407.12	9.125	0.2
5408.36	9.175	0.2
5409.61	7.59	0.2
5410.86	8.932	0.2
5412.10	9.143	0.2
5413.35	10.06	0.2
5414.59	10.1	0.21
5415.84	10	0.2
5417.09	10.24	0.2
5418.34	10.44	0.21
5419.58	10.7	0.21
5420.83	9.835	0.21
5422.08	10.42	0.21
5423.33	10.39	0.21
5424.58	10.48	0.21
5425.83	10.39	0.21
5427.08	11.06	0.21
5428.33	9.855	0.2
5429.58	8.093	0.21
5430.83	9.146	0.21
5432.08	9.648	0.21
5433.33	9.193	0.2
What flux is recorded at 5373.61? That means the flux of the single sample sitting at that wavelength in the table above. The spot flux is 9.176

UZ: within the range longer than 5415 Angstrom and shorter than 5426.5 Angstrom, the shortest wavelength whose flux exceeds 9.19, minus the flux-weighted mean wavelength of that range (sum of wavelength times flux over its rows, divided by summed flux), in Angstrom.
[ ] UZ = -5.0 Angstrom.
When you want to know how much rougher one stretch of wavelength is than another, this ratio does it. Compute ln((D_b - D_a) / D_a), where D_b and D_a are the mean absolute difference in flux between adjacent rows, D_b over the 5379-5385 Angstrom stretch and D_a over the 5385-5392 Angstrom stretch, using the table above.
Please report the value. -0.9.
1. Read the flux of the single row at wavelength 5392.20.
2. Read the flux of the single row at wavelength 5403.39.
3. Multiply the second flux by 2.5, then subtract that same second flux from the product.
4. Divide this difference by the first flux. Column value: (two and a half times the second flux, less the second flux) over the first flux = 1.53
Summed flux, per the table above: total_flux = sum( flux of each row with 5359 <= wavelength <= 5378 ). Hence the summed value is 132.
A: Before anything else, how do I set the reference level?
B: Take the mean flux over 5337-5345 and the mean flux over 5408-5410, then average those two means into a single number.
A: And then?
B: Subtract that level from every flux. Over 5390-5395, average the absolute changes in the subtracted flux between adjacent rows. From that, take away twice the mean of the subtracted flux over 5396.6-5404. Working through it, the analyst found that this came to -2.1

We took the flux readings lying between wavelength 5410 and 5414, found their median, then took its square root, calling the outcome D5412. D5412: 3.02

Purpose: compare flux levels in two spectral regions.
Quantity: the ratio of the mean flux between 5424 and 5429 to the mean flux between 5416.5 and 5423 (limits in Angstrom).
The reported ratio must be 1.01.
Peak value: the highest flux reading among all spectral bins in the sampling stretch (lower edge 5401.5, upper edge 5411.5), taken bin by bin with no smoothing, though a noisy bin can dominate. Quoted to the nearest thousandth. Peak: 10.280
